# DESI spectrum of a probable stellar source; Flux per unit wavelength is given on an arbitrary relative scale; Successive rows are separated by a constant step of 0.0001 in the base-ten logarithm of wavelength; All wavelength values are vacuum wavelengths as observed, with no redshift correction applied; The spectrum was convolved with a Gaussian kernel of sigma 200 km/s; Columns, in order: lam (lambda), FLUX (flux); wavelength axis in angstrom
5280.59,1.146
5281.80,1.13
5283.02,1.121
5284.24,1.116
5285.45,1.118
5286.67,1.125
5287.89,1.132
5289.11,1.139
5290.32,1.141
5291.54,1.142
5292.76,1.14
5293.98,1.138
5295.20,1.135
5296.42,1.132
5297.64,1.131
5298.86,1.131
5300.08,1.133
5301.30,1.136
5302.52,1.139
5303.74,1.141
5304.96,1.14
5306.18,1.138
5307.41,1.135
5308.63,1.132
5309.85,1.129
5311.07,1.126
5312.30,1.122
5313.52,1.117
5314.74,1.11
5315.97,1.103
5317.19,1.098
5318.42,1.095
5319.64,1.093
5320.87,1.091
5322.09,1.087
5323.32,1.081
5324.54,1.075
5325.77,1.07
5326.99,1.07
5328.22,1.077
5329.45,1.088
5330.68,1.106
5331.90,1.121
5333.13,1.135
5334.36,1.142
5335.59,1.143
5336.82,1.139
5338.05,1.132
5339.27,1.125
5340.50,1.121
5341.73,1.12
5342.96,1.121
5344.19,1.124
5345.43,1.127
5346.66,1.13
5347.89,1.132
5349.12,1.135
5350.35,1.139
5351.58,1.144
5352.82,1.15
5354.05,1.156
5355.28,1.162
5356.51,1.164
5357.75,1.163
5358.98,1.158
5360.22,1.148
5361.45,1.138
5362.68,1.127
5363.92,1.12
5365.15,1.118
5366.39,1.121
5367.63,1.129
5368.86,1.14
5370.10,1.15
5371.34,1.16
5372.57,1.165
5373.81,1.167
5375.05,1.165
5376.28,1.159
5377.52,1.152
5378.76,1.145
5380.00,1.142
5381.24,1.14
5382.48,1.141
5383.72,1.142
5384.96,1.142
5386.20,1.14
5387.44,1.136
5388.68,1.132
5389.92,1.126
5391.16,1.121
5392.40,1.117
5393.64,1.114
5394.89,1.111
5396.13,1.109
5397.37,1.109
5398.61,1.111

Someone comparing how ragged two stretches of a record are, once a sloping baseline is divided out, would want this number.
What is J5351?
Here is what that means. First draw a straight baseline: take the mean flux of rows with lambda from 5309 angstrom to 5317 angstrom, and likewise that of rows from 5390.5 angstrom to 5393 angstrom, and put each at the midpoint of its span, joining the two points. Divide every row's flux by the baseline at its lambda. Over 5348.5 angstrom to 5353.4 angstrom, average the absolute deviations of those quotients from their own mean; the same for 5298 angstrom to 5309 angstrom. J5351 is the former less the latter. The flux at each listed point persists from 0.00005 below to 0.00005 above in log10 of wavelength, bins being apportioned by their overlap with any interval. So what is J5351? 0.0018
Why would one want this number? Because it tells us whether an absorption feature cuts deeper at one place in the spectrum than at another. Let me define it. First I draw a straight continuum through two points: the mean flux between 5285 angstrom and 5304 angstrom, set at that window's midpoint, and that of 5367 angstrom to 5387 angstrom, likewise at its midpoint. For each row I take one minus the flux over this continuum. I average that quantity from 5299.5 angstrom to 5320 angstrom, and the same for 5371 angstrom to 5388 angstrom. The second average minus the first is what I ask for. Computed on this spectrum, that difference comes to -0.013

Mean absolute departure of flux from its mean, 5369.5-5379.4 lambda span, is 0.0067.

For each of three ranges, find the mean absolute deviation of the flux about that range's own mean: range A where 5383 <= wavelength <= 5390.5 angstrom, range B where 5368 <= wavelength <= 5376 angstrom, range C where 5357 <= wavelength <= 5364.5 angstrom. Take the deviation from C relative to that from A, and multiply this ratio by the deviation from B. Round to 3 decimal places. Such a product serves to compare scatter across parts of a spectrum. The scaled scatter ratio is 0.024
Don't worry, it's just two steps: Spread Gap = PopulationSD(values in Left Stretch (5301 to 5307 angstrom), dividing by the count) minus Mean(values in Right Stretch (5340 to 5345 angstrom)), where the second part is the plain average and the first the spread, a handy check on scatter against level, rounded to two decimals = -1.12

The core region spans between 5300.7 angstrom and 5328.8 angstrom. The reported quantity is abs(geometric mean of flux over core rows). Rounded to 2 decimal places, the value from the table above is 1.11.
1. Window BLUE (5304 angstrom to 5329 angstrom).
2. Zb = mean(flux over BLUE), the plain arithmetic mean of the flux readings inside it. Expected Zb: 1.10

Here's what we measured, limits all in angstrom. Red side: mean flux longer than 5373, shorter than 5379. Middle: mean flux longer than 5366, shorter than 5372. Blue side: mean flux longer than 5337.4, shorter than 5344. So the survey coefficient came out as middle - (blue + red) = -1.14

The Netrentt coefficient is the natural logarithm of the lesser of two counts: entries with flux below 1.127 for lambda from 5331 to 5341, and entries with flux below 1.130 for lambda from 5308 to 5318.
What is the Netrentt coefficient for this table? 1.1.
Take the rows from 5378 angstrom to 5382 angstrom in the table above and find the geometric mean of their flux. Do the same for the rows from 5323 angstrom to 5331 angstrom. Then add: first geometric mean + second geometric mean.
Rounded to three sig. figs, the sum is 2.22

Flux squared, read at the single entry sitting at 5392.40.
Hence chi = 1.25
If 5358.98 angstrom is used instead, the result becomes 1.34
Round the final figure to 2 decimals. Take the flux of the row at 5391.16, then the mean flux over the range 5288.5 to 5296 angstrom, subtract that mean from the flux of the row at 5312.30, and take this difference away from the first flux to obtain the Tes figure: 1.14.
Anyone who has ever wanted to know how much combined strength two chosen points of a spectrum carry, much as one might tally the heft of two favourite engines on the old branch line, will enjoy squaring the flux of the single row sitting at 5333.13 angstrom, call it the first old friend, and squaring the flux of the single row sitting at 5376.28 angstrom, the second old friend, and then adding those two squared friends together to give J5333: 2.63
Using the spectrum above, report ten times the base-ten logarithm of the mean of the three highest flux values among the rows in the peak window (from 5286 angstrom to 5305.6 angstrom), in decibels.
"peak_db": 0.574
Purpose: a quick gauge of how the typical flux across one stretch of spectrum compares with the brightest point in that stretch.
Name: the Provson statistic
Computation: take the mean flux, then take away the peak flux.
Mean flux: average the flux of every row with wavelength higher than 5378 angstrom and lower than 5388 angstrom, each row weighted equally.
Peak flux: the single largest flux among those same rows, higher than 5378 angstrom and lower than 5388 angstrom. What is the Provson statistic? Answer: -0.004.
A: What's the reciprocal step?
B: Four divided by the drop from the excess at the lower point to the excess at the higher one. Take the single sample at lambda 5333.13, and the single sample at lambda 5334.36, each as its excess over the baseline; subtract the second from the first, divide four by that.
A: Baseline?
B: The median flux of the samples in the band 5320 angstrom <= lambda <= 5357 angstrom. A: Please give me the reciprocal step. -571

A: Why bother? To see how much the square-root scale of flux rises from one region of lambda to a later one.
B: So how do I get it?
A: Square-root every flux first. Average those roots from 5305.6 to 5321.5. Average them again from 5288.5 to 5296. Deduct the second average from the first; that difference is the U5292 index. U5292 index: -0.012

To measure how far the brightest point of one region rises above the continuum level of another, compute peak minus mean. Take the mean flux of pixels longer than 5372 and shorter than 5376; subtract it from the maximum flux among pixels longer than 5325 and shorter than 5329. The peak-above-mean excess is -0.09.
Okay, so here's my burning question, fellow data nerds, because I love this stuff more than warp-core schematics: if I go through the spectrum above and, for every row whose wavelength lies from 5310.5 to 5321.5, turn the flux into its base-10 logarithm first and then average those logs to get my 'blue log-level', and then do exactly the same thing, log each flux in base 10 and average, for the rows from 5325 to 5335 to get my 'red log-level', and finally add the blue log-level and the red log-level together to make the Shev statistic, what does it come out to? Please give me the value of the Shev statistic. 0.085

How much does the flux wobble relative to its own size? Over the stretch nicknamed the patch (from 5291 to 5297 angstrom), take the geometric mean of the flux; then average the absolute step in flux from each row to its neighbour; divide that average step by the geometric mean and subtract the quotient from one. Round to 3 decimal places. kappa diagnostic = 0.998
